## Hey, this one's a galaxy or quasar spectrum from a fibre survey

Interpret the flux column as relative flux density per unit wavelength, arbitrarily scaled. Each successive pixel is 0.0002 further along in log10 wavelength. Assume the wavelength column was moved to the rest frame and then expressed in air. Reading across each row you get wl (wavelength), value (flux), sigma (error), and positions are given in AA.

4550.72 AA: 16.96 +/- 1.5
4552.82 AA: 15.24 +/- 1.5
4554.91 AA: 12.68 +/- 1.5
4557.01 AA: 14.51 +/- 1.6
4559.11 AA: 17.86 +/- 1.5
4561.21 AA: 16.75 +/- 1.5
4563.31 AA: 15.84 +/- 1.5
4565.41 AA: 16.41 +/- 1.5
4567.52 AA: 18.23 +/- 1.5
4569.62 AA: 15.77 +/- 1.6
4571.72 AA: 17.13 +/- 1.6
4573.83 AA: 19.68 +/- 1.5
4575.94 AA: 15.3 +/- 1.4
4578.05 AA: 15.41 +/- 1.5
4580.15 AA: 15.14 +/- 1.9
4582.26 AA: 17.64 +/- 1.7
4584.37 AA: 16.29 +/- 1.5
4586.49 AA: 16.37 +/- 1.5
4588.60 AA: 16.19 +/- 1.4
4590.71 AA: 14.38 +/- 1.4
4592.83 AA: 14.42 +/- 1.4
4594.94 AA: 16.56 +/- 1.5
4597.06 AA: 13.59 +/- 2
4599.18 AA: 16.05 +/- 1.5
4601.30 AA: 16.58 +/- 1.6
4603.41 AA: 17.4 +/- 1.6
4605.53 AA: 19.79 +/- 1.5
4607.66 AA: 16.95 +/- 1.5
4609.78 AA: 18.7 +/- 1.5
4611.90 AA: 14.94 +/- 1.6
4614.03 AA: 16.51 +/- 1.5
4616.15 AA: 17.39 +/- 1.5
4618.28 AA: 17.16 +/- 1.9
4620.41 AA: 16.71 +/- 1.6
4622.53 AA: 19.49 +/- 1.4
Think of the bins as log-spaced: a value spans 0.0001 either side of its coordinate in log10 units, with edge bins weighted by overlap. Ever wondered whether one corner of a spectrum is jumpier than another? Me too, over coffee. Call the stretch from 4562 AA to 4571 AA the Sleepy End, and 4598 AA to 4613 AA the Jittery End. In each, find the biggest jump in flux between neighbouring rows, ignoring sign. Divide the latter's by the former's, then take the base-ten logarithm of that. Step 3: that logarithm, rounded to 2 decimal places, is 0.18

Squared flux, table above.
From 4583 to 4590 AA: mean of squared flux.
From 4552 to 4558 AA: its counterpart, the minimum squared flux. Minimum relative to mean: 0.61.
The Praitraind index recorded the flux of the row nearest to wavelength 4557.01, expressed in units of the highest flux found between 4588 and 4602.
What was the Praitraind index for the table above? 0.88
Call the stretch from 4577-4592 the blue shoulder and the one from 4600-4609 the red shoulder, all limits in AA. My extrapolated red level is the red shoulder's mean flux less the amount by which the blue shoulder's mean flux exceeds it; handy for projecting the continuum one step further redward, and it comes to 19.4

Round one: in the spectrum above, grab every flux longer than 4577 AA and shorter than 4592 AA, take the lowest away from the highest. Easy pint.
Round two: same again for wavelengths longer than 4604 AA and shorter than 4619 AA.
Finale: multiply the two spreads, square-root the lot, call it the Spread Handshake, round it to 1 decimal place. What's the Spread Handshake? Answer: 4.0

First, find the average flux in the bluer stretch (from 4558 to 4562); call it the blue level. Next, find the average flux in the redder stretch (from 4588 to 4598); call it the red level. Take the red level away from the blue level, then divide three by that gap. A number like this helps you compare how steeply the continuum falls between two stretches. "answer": 1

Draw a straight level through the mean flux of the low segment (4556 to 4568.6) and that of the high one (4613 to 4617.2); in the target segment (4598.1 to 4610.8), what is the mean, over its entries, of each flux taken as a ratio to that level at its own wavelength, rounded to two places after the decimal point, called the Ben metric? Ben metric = 1.04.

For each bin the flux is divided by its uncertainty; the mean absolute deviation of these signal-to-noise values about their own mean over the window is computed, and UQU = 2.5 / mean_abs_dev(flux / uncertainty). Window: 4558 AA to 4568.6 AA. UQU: 4.6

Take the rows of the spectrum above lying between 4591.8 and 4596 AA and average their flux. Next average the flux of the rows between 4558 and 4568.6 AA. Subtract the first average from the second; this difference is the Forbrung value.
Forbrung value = 1.5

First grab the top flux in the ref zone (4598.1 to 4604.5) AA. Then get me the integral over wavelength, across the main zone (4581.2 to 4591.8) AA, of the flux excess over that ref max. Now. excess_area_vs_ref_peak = -13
